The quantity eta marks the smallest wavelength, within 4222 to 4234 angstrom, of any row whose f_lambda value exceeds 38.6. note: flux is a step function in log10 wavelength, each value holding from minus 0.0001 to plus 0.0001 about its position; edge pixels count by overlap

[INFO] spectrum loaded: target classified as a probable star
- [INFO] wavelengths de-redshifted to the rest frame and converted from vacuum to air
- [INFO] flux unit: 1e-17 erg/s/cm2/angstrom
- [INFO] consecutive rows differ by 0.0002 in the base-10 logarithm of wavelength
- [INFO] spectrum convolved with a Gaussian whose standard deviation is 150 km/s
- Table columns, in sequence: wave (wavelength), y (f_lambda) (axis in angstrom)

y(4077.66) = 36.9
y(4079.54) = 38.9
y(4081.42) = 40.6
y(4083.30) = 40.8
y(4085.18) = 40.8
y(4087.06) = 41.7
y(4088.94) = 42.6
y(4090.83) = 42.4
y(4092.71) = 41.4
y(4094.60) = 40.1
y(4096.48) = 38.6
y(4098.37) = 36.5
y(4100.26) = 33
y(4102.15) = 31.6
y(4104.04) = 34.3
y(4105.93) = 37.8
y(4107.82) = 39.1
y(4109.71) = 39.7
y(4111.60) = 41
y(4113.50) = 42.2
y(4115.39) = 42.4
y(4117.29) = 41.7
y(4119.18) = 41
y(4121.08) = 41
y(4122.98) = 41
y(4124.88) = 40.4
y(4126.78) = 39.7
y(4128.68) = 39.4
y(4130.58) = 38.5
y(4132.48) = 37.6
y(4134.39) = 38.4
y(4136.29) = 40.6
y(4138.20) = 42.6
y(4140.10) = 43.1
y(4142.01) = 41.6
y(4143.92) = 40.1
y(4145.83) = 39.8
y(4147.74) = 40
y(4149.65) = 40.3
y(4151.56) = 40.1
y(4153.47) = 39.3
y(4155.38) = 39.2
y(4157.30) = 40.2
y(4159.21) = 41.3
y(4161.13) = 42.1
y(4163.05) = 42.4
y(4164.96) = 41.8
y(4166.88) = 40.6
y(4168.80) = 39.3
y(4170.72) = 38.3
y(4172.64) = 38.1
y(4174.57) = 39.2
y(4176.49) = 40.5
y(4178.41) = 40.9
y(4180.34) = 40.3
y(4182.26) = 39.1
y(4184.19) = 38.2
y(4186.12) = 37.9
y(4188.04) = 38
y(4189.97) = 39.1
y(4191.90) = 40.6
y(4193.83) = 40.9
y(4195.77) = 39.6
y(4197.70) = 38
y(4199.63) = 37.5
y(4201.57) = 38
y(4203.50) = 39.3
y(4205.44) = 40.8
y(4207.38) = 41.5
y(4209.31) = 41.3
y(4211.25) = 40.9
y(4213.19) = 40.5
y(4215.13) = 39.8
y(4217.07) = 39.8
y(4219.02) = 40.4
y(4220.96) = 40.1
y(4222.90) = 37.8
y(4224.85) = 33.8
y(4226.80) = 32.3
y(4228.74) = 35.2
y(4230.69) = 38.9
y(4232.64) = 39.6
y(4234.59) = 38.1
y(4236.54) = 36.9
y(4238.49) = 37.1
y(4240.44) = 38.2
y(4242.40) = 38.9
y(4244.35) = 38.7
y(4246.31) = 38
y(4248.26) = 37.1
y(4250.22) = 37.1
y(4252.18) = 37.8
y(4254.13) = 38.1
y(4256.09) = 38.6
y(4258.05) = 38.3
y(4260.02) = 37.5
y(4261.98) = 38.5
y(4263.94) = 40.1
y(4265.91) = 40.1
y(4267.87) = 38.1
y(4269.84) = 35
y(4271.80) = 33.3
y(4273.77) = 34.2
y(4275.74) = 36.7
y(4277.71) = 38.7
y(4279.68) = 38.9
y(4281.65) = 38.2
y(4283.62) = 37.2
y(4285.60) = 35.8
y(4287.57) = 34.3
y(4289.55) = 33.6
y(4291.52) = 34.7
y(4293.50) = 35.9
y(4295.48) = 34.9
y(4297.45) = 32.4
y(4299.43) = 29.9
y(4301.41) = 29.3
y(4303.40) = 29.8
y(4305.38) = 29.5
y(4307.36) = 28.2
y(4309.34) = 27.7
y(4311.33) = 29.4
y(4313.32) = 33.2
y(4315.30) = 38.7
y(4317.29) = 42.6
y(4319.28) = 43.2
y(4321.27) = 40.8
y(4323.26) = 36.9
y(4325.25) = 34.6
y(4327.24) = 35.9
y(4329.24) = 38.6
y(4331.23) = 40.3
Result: 4230.69 angstrom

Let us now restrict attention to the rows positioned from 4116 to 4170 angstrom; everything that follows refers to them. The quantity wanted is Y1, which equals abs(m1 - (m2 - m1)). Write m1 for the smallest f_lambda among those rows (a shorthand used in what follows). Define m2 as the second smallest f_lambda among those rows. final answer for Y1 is 36.8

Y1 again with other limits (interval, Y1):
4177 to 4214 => 37.1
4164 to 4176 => 37.9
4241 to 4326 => 27.2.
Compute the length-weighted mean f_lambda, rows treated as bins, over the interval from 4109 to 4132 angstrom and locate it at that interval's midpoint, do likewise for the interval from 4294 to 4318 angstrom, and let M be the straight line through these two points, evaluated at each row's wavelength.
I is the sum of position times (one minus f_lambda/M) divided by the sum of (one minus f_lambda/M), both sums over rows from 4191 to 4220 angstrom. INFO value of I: 4207.4 angstrom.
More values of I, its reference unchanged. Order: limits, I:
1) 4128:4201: 4174.1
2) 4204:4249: 4224.7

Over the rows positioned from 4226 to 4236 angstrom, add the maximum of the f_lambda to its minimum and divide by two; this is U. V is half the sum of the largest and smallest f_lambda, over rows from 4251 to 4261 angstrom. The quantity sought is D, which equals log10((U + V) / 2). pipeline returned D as 1.568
